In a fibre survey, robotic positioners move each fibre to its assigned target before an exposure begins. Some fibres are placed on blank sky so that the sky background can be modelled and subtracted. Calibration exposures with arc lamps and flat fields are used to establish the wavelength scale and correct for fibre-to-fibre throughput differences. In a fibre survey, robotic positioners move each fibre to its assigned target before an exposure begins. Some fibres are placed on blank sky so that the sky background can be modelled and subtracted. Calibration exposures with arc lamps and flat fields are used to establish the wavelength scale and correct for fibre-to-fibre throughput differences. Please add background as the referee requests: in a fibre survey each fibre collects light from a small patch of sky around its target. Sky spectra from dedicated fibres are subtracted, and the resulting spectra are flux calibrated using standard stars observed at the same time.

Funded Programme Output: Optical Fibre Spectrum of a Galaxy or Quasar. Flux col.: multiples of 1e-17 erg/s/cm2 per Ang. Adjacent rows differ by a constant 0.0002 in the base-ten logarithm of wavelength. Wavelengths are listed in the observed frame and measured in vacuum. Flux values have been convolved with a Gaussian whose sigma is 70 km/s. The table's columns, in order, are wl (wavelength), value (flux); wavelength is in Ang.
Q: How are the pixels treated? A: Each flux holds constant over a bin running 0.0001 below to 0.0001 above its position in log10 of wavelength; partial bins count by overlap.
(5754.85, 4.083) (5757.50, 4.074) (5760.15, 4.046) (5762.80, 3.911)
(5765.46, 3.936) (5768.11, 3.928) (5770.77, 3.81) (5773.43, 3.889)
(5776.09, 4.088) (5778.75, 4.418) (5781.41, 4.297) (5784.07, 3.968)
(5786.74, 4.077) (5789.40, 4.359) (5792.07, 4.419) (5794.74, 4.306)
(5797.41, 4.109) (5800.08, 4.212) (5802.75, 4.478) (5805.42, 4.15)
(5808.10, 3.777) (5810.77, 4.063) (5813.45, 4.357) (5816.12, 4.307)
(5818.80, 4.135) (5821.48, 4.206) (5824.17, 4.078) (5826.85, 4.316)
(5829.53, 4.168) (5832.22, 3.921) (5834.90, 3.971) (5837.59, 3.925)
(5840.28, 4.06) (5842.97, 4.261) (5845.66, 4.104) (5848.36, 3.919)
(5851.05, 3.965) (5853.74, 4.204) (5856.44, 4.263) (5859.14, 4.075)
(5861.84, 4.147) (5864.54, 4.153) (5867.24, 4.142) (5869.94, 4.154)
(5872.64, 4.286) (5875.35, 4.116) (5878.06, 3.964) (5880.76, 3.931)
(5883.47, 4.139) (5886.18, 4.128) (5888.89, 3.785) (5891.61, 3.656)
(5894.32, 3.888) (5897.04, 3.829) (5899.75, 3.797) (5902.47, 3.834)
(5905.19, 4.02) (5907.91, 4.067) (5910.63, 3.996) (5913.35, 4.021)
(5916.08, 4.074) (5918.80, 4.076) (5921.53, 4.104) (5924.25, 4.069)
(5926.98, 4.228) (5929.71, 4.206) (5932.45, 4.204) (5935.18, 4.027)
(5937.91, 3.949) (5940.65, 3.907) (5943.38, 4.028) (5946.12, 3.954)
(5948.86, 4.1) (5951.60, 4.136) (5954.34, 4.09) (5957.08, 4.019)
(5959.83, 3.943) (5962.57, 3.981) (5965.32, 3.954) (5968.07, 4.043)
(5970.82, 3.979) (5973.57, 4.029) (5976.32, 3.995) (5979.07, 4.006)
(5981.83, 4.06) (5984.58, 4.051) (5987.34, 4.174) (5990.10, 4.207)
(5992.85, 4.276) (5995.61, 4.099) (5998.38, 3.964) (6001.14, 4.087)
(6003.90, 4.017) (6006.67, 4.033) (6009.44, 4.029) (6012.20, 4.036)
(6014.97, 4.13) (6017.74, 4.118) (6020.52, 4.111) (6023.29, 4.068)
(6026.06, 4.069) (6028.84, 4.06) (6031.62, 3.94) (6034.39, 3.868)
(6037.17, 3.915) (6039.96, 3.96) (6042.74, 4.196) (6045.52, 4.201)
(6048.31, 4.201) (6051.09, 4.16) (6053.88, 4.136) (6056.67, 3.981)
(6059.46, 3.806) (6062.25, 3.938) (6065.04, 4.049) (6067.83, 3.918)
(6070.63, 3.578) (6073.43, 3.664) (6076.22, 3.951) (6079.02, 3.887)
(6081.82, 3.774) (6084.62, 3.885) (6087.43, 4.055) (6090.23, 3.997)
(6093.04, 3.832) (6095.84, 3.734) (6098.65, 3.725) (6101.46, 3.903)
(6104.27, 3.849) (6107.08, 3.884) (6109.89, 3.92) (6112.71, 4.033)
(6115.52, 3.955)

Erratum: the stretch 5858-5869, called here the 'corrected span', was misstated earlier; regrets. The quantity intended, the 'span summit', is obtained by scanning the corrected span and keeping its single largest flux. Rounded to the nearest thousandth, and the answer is 4.153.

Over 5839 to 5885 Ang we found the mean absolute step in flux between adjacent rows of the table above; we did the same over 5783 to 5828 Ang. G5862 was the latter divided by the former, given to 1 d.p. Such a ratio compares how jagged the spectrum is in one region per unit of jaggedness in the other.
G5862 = 1.6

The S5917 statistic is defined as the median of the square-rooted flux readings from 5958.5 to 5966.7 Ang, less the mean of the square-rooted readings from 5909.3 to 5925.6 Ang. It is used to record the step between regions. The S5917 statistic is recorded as -0.03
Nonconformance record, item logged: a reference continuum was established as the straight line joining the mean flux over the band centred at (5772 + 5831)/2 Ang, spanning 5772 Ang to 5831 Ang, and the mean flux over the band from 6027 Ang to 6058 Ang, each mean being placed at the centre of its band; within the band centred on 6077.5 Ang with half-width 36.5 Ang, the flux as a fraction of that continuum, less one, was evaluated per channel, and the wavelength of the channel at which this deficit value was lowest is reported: 6070.63 Ang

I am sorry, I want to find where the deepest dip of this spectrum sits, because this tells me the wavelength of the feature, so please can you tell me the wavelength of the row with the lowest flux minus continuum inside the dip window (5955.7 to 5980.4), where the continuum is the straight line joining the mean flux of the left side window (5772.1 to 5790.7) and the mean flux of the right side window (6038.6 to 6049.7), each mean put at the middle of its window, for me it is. 5959.83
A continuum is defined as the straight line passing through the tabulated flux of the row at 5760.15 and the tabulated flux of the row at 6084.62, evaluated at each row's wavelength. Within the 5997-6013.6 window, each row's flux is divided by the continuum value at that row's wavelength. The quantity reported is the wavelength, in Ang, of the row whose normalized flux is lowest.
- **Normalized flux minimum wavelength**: 5998.38 Ang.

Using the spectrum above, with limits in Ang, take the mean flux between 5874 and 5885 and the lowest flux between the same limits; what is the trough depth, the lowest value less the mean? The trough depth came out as -0.11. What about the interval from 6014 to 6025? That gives -0.04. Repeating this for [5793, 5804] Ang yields -0.17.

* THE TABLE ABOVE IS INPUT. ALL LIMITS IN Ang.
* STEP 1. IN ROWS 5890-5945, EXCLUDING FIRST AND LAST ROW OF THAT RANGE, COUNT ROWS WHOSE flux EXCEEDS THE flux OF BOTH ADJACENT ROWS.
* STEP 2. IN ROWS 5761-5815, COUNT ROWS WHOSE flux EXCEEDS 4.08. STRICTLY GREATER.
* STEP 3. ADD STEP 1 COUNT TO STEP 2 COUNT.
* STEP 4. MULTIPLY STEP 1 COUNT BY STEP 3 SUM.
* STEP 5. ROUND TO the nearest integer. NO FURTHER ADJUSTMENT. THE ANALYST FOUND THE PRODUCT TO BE 60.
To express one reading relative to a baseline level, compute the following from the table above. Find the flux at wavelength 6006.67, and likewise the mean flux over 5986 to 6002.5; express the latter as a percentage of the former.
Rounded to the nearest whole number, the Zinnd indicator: 103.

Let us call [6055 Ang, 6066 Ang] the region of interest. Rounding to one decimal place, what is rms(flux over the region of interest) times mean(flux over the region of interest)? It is 15.6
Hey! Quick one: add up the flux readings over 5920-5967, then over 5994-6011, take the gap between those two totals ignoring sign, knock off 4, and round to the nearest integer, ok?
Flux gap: 41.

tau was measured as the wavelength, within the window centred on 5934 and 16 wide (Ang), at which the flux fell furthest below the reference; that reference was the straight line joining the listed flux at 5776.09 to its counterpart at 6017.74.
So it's 5940.65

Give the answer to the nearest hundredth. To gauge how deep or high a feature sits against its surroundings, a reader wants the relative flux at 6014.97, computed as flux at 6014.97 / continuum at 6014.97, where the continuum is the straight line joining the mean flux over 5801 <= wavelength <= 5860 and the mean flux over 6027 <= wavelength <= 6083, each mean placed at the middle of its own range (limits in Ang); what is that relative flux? 1.04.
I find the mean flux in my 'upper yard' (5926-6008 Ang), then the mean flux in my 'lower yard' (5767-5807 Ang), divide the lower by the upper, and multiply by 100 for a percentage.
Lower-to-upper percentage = 103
